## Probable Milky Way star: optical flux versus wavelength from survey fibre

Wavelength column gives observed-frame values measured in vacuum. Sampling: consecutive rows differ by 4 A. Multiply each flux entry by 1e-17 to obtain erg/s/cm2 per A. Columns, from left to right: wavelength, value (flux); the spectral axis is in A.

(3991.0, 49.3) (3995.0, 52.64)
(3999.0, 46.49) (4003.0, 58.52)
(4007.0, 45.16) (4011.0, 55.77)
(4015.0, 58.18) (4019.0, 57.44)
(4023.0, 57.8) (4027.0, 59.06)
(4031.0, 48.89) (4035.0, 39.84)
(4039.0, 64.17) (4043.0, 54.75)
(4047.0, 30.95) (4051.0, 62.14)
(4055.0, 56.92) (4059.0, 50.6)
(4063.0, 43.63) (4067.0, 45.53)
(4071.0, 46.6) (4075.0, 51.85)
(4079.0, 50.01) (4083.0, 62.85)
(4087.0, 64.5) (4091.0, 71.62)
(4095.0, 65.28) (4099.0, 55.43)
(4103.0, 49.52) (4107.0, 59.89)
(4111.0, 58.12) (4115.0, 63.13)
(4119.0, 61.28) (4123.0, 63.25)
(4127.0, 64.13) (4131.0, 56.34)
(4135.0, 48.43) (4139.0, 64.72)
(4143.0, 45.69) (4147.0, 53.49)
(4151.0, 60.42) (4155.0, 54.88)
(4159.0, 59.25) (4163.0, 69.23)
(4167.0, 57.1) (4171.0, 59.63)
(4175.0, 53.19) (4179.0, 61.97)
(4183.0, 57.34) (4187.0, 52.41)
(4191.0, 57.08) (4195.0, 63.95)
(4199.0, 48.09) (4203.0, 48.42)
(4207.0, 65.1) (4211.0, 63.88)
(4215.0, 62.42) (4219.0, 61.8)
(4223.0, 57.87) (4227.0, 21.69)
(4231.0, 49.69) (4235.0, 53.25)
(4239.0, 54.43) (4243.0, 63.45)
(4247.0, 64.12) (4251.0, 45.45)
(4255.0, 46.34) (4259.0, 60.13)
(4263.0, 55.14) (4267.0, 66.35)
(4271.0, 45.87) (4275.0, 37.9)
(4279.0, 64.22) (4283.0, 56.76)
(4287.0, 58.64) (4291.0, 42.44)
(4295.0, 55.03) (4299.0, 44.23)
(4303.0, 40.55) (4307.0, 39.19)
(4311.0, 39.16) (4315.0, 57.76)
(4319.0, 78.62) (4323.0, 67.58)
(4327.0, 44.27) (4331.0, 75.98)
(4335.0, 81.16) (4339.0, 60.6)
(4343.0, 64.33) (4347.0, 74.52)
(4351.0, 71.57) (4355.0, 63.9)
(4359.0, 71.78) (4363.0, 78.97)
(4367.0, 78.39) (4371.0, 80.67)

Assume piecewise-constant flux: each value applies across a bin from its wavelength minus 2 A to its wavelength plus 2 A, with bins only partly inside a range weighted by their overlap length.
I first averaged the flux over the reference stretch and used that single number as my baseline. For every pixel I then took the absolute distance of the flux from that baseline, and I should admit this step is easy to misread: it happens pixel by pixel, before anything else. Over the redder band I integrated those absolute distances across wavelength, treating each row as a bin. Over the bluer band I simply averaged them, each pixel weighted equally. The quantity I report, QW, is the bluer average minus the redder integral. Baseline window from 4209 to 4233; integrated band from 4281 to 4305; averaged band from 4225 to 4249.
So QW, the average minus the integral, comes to -163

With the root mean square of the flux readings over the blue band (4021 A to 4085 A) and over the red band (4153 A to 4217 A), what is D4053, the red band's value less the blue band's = 6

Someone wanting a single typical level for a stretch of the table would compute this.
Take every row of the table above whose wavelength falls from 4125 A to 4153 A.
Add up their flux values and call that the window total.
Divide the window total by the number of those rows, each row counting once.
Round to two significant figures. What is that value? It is 56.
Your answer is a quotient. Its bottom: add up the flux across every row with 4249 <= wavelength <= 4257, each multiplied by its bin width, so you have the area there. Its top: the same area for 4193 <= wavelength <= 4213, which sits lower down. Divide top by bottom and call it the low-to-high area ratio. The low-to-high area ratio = 3.2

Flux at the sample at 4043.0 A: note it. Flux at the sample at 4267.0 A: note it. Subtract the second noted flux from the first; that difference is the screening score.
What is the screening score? -12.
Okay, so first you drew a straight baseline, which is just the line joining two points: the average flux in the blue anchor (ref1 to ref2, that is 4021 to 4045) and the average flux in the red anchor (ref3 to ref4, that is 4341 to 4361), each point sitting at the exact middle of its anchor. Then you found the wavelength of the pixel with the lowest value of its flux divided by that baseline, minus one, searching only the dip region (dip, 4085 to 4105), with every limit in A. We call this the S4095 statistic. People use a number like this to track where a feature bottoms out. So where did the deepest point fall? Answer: 4103.0 A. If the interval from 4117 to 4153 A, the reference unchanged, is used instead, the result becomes 4143.0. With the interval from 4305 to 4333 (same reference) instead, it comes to 4311.0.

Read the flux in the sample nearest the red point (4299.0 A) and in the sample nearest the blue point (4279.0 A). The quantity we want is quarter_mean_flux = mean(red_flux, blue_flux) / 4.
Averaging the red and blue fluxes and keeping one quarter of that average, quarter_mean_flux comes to 13.6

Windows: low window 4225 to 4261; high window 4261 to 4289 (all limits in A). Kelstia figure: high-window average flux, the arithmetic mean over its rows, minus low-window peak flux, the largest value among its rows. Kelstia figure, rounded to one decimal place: -9.1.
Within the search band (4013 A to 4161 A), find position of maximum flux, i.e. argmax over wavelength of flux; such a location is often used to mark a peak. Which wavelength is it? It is 4091.0 A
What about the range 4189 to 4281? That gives 4267.0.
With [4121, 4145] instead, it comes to 4139.0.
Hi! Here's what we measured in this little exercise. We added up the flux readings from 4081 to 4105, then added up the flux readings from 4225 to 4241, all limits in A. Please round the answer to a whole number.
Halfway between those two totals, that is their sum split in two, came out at 274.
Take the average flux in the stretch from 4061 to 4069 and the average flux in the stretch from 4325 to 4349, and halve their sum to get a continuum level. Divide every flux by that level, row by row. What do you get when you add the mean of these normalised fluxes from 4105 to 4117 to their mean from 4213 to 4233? 1.99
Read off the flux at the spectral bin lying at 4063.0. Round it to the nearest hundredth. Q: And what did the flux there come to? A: 43.63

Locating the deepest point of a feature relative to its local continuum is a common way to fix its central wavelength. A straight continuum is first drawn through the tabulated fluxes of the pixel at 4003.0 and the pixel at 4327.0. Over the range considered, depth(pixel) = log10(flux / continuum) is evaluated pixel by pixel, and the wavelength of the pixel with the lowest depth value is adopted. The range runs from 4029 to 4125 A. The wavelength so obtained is 4047.0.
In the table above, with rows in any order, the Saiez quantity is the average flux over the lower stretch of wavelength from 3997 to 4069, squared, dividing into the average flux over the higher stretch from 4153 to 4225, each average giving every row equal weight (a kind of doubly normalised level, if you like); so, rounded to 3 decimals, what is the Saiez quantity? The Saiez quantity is 0.022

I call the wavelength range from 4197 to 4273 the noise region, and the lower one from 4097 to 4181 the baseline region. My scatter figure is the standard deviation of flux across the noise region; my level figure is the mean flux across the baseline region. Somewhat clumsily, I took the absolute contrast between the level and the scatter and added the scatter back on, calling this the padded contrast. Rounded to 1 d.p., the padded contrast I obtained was 58.1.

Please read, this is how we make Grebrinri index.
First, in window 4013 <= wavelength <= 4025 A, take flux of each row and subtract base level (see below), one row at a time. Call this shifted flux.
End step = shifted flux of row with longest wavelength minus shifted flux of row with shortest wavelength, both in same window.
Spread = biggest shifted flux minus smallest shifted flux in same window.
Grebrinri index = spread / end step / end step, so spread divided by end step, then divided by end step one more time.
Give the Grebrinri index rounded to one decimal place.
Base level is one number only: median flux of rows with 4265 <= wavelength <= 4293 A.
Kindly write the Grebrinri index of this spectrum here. 5.1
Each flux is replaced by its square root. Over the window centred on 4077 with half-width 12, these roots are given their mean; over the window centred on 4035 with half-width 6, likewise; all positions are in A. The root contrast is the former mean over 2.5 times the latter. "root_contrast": 0.41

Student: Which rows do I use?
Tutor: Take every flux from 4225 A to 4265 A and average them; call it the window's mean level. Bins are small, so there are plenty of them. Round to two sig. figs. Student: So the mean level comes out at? 51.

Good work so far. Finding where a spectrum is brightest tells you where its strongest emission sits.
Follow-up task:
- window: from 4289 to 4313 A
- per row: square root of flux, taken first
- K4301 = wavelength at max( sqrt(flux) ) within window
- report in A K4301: 4295.0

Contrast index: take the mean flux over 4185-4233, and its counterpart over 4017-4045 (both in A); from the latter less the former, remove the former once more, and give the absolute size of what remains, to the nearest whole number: 54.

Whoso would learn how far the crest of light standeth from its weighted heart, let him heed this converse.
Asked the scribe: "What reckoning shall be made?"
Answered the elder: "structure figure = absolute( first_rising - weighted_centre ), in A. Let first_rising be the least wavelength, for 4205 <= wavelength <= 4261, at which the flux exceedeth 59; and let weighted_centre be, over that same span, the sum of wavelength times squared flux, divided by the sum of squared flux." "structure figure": 24.5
